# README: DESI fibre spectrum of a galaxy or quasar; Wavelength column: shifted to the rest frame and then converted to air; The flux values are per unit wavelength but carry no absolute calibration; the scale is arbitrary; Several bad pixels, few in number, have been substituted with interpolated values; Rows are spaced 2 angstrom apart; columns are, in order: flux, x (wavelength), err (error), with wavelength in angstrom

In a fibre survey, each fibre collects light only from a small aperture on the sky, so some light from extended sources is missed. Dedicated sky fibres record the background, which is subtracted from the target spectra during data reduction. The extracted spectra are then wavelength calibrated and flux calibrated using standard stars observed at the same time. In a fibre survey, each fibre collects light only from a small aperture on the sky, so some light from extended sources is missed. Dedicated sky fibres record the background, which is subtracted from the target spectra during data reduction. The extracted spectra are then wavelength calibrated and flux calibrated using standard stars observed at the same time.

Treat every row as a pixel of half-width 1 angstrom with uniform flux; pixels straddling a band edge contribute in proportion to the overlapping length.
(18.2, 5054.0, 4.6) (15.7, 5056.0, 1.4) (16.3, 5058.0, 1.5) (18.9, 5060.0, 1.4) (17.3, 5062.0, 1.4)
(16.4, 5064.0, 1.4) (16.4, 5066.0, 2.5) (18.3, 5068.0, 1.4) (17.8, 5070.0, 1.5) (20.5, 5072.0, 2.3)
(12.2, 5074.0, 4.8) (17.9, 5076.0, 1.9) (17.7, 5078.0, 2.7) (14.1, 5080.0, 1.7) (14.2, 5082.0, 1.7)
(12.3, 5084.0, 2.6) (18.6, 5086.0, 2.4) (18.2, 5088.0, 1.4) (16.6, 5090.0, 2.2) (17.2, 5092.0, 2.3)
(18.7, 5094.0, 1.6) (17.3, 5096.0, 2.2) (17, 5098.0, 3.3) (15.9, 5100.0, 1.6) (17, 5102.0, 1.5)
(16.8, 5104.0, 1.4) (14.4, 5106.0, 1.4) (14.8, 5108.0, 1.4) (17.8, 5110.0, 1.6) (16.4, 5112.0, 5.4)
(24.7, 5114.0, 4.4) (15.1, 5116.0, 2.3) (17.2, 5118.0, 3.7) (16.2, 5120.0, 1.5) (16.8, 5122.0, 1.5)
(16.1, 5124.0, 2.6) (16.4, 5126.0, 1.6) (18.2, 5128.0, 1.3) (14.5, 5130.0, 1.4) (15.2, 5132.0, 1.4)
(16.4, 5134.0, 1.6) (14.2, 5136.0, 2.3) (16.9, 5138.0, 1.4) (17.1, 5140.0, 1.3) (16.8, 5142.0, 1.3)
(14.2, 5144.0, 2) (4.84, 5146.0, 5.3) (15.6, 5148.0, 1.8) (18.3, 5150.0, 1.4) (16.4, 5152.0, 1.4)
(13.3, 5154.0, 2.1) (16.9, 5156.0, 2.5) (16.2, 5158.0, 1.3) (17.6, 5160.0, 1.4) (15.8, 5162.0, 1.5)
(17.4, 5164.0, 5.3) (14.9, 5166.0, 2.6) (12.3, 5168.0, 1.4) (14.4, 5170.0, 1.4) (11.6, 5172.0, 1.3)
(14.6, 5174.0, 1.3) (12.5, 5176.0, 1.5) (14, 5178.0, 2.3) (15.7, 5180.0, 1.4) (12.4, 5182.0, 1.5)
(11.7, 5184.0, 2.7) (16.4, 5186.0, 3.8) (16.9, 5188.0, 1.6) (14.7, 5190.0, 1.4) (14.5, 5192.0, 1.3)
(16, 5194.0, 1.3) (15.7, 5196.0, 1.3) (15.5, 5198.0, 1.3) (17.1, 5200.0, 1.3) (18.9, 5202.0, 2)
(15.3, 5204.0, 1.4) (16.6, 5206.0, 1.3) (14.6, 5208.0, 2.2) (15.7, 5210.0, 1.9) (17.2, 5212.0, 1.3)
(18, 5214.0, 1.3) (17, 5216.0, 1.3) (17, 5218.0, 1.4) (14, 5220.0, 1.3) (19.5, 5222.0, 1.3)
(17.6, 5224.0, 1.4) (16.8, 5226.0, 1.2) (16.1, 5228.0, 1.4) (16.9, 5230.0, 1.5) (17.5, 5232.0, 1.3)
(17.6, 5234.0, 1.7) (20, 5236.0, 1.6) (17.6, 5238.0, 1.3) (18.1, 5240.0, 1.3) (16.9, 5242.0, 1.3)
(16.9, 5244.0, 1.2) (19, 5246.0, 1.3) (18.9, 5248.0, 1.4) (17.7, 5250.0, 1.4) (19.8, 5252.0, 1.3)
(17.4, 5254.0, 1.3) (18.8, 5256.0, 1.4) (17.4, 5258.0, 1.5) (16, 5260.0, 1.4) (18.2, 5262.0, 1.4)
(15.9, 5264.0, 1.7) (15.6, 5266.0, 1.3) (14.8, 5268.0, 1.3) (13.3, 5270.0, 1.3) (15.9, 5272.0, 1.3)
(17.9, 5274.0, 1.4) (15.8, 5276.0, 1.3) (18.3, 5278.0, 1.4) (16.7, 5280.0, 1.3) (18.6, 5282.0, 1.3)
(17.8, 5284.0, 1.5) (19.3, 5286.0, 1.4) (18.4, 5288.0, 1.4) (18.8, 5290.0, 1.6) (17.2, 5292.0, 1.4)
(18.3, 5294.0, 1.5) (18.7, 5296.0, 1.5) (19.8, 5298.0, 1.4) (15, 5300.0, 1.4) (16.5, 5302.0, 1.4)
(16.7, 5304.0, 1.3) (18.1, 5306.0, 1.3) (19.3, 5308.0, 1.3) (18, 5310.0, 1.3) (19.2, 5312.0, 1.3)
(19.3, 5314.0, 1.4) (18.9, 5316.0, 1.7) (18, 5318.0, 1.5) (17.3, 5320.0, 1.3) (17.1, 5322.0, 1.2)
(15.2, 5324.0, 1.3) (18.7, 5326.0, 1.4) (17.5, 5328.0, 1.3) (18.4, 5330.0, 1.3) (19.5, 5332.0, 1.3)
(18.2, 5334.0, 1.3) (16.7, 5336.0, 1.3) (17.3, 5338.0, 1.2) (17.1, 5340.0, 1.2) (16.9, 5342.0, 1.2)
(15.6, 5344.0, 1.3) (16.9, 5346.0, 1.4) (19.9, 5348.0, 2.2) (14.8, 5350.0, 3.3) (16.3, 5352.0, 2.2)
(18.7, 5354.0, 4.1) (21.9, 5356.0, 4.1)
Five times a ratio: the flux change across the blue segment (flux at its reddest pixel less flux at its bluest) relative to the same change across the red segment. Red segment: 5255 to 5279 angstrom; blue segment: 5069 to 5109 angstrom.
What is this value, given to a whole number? 30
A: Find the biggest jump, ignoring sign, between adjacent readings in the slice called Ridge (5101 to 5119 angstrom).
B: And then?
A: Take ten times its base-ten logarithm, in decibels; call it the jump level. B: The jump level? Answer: 10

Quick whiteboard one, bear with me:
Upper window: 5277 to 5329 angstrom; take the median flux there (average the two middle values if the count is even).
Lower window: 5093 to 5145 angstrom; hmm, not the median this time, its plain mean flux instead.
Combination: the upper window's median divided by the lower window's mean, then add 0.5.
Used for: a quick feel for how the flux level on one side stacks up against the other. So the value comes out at 1.60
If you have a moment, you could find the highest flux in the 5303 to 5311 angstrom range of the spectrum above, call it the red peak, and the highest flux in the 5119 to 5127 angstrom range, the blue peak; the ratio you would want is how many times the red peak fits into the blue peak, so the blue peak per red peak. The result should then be 0.87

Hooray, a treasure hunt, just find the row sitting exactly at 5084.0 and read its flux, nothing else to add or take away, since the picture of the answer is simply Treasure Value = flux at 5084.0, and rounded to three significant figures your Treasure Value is 12.3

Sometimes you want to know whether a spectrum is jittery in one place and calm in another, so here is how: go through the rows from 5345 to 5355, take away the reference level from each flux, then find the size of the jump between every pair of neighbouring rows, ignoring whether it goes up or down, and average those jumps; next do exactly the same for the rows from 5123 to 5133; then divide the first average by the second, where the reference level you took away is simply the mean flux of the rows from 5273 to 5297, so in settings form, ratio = 1.85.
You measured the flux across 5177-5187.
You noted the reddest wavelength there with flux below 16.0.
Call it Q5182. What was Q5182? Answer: 5184.0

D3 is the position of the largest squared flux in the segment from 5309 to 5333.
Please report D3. 5332.0 angstrom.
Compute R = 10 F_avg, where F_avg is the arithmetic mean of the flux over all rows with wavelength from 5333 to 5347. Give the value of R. 170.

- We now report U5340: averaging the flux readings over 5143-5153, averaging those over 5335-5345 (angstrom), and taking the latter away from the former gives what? -2.9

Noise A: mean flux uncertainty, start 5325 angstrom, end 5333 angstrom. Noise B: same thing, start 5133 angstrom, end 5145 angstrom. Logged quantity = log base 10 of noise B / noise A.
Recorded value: 0.10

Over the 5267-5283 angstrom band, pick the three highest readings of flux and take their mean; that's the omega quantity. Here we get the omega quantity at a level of 18.3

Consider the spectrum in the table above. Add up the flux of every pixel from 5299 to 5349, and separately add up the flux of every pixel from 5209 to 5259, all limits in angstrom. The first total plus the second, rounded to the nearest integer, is 881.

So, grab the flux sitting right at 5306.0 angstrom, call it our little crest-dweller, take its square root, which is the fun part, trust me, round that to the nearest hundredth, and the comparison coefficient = 4.25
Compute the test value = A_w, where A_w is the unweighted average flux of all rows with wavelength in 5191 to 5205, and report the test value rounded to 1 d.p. 16.1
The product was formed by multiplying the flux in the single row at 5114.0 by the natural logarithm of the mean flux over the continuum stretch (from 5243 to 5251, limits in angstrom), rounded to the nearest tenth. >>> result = 71.6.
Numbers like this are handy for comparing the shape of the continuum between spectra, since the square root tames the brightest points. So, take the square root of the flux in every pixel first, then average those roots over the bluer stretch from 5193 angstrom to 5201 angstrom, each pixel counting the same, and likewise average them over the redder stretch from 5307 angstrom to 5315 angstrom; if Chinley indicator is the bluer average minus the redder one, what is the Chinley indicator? -0.34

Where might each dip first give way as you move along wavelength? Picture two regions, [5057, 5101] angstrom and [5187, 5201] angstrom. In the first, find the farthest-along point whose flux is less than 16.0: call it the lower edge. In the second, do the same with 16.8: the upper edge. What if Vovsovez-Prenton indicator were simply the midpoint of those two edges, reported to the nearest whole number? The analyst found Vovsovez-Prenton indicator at 5149 angstrom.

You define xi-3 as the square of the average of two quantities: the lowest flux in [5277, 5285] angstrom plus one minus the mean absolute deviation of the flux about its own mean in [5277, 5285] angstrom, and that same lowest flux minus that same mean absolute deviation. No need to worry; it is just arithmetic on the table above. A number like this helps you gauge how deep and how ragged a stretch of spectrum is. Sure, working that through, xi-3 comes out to 276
